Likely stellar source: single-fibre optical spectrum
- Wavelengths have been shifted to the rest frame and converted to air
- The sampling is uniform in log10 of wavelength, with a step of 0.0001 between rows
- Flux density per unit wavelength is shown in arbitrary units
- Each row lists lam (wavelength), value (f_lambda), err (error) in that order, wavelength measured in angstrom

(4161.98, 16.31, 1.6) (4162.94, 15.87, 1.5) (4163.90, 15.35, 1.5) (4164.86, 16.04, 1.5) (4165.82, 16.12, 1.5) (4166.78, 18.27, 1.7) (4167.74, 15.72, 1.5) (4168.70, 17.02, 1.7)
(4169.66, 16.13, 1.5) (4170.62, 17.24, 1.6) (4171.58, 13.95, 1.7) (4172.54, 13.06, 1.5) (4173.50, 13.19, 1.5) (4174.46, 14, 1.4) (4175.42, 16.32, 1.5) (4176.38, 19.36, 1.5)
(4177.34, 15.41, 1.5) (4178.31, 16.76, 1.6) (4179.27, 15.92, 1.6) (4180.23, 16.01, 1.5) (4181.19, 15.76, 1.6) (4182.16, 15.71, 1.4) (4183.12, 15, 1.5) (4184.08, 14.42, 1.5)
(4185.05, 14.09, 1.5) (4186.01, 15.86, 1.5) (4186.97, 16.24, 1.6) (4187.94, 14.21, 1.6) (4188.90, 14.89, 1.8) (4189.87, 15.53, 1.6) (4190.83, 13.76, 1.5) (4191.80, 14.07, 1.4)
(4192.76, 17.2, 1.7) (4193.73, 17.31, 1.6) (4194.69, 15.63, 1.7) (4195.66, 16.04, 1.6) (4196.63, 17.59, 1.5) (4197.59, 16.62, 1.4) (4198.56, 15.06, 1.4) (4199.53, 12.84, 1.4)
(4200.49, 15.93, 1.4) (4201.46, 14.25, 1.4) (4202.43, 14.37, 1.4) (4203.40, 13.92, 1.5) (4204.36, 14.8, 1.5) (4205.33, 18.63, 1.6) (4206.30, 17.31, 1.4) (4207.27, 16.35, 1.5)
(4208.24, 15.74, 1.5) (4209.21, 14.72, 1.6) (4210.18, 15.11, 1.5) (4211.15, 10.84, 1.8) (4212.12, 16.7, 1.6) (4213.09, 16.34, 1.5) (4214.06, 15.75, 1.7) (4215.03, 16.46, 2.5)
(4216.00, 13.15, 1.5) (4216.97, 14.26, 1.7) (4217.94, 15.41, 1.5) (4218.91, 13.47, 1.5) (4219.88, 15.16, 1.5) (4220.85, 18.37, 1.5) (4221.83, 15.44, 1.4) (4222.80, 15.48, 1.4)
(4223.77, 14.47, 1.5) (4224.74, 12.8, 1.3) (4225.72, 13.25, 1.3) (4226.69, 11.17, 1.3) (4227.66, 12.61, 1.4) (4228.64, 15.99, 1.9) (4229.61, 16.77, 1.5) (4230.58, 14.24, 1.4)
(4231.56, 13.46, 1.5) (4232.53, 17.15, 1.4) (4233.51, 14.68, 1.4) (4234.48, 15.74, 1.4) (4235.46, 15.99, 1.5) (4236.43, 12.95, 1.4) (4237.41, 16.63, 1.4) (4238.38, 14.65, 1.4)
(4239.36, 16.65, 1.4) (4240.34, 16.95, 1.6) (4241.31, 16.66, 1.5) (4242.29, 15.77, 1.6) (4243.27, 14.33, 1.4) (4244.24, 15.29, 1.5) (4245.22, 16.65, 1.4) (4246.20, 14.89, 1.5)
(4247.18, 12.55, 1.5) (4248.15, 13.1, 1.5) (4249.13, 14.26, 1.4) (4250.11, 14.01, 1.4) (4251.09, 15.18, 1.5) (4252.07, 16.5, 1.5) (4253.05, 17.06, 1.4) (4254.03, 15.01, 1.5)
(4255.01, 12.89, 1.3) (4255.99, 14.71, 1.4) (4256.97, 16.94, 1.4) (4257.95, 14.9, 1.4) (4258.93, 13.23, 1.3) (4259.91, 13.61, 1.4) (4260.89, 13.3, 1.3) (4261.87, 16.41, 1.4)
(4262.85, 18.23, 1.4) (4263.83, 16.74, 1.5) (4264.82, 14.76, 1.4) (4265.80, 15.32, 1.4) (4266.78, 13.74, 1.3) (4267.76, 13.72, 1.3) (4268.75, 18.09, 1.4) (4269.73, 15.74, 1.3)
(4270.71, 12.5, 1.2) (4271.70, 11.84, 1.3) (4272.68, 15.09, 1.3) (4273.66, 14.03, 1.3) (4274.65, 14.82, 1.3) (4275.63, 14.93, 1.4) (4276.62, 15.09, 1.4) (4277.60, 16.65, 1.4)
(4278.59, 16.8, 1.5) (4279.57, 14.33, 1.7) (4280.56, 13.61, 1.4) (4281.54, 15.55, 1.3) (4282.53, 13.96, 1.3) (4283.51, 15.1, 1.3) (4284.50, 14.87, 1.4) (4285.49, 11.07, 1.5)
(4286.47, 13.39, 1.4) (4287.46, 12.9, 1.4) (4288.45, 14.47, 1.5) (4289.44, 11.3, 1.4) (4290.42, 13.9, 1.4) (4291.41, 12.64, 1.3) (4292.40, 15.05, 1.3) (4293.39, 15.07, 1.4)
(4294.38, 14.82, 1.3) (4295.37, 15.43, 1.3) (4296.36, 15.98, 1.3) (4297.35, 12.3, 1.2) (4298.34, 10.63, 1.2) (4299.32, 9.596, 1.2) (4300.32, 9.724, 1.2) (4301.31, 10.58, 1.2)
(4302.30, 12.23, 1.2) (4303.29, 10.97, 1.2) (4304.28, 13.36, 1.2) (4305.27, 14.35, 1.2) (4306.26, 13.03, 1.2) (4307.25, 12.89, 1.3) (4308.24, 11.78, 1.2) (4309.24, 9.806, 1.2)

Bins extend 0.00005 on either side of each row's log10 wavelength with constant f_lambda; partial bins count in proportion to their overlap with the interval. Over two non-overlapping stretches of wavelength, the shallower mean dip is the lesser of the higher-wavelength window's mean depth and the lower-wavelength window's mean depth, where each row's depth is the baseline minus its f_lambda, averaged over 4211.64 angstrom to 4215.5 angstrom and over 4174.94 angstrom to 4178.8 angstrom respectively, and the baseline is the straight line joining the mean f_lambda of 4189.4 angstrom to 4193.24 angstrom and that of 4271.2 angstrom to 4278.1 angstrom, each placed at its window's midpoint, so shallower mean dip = -1.7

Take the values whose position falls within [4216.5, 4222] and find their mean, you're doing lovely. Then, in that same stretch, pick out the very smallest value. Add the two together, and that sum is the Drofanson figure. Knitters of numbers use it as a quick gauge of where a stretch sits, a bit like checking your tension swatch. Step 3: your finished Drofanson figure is 28.8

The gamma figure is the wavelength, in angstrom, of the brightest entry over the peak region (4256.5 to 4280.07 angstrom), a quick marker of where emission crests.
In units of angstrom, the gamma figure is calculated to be 4262.85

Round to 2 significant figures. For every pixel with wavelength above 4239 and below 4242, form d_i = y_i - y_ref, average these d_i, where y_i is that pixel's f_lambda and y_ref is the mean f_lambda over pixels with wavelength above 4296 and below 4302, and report 5.3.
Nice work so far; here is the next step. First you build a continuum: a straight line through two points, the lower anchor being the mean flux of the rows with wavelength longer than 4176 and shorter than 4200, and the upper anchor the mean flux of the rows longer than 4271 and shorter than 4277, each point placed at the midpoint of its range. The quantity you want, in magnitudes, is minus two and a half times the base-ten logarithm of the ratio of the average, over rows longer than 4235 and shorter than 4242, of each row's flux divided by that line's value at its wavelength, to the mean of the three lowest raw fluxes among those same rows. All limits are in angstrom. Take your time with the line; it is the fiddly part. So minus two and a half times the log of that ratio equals 2.84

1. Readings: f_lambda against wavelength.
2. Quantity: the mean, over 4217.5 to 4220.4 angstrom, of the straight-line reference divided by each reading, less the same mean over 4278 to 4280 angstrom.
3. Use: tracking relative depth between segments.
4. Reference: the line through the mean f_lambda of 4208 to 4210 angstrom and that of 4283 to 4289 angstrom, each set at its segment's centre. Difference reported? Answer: 0.14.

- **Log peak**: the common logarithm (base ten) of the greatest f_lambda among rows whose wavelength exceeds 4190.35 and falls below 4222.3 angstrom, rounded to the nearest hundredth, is 1.27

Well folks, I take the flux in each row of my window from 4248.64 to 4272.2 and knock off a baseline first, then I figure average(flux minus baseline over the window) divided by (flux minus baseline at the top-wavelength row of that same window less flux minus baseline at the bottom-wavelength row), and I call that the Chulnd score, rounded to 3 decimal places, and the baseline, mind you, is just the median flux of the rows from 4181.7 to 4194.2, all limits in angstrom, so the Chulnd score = 0.023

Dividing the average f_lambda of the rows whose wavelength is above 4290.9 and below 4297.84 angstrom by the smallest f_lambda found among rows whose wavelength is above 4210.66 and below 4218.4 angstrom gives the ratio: 1.33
